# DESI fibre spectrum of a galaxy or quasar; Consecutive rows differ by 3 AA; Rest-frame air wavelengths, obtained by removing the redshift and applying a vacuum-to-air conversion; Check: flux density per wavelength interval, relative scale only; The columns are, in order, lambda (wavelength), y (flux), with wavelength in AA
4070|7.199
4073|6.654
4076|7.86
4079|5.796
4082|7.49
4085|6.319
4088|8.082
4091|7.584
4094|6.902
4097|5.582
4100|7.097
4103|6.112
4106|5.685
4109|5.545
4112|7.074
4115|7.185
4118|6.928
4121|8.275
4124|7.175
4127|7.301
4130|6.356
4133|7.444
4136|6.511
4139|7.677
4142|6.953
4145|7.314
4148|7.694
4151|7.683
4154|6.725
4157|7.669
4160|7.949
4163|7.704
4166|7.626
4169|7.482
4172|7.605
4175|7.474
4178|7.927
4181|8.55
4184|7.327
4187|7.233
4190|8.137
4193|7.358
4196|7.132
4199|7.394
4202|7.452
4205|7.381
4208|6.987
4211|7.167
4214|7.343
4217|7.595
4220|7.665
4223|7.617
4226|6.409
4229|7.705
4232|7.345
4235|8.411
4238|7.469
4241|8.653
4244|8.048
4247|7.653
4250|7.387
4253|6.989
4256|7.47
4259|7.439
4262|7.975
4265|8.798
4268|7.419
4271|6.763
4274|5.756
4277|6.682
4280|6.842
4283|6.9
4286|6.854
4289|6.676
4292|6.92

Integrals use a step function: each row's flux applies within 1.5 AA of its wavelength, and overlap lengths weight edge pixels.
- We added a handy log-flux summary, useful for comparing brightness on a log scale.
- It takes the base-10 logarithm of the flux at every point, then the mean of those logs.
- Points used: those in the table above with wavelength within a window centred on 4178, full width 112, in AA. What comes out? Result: 0.869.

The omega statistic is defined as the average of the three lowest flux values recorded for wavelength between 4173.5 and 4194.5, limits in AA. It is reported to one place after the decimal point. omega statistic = 7.3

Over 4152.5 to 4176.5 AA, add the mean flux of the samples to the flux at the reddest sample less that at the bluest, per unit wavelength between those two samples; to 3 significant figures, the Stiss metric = 7.56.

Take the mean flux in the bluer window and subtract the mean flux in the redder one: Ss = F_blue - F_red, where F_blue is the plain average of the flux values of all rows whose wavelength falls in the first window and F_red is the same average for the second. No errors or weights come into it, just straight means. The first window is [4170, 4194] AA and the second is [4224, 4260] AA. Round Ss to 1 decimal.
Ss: 0.1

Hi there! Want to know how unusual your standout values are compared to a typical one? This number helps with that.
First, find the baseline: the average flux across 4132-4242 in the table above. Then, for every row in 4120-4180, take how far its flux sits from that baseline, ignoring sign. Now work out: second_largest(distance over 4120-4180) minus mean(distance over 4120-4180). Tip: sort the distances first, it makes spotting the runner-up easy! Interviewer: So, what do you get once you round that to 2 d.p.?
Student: 0.64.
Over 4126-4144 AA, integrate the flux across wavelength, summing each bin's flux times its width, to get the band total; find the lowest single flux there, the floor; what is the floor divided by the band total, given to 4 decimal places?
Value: 0.0502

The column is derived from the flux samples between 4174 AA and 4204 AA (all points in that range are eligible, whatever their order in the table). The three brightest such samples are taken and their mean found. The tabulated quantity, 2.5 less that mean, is -5.7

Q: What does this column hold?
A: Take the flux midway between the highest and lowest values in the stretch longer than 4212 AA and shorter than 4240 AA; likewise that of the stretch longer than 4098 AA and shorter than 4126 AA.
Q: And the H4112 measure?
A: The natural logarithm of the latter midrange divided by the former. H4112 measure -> -0.070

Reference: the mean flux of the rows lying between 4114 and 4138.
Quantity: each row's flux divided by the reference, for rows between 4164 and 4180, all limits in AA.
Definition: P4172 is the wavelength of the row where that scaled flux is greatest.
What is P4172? 4178 AA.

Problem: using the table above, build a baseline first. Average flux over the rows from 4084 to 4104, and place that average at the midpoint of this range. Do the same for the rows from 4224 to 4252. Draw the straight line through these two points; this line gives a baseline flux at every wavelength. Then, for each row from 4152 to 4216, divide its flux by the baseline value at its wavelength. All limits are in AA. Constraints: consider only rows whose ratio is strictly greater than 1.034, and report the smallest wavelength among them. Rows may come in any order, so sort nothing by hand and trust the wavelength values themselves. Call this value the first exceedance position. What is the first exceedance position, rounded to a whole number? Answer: 4157 AA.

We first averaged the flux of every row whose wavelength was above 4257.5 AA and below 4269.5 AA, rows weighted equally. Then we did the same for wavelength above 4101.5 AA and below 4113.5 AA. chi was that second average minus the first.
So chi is -1.8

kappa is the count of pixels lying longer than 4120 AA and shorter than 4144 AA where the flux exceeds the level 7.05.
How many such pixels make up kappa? 5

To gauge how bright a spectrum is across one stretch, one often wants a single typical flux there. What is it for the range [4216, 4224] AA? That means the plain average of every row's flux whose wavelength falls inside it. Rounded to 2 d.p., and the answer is 7.63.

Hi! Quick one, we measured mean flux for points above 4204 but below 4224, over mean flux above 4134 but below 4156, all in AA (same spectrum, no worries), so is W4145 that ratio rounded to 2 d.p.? 1.02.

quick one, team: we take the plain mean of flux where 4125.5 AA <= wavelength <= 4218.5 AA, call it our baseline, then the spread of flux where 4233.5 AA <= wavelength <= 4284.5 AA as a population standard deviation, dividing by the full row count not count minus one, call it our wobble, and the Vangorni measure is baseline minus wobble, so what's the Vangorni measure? 6.67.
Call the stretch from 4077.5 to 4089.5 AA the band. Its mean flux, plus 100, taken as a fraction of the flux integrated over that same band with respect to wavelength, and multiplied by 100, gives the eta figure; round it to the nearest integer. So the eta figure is 129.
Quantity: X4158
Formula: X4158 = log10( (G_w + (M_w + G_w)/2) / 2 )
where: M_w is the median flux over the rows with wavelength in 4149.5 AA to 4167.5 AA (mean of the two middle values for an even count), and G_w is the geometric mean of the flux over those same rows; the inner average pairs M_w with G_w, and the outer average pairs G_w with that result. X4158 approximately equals 0.880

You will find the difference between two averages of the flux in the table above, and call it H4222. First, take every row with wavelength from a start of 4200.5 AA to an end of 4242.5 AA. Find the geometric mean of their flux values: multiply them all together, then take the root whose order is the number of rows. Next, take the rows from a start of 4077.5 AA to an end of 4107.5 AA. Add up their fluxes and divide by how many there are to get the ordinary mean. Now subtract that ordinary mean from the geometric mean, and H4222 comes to 0.8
